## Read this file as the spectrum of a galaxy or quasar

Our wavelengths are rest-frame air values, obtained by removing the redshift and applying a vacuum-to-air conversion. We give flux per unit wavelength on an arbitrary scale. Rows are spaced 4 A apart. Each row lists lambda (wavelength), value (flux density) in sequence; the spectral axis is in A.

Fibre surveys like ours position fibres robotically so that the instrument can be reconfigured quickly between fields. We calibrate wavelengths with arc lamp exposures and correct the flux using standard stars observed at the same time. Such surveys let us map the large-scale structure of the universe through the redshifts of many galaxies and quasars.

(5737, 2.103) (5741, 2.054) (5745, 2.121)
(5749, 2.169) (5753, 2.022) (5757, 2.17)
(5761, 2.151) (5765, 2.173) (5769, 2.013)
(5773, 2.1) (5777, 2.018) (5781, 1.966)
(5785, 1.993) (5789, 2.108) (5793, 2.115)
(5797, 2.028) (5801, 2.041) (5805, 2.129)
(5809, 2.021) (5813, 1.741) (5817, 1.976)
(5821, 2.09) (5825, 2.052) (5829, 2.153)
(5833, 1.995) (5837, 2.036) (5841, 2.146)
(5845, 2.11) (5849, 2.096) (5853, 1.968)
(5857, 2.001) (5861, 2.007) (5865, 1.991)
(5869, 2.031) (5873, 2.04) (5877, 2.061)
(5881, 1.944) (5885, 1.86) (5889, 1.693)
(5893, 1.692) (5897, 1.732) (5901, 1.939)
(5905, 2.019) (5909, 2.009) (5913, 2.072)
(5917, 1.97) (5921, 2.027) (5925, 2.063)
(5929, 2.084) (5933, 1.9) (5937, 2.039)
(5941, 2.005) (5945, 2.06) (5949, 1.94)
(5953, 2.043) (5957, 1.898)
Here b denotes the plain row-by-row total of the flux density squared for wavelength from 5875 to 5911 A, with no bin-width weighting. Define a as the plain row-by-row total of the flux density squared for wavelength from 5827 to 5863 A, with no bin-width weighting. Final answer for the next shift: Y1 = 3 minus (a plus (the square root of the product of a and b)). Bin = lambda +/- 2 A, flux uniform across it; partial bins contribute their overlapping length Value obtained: -70.1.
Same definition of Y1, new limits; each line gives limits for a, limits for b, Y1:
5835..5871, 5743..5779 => -73.3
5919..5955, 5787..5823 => -70.6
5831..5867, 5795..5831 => -71.7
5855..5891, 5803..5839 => -67.4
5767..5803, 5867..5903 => -69.4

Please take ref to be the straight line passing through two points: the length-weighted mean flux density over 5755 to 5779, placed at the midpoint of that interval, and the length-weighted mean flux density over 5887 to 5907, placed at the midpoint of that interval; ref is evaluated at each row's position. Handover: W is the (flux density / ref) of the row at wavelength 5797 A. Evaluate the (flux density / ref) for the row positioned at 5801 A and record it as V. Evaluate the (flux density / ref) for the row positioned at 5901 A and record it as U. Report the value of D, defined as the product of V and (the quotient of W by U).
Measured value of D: 0.93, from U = 1.07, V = 1.01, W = 1.00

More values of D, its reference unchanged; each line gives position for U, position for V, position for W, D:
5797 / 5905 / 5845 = 1.23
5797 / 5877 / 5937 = 1.32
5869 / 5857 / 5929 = 1.16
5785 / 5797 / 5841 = 1.14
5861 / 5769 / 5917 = 1.01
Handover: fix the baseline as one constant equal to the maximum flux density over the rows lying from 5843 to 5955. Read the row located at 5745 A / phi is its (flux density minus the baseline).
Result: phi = 0.01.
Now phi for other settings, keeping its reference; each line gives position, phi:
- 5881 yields -0.17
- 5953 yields -0.07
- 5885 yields -0.25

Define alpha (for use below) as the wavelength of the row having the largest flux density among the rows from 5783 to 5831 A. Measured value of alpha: 5829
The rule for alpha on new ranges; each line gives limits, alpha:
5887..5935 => 5929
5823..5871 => 5829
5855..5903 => 5877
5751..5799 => 5765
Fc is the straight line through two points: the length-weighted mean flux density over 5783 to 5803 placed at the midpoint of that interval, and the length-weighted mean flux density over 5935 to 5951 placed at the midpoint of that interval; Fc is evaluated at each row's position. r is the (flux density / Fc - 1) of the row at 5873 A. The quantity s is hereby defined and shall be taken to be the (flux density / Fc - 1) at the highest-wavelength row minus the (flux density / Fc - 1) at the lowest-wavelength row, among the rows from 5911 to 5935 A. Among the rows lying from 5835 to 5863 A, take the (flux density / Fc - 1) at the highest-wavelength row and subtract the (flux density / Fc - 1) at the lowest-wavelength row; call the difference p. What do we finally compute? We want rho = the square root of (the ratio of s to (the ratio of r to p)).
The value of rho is 0.49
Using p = -0.01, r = 0.00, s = -0.082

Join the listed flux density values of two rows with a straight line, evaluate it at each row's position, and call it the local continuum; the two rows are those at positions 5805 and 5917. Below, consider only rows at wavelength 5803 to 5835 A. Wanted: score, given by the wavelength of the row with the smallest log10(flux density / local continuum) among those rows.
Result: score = 5813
